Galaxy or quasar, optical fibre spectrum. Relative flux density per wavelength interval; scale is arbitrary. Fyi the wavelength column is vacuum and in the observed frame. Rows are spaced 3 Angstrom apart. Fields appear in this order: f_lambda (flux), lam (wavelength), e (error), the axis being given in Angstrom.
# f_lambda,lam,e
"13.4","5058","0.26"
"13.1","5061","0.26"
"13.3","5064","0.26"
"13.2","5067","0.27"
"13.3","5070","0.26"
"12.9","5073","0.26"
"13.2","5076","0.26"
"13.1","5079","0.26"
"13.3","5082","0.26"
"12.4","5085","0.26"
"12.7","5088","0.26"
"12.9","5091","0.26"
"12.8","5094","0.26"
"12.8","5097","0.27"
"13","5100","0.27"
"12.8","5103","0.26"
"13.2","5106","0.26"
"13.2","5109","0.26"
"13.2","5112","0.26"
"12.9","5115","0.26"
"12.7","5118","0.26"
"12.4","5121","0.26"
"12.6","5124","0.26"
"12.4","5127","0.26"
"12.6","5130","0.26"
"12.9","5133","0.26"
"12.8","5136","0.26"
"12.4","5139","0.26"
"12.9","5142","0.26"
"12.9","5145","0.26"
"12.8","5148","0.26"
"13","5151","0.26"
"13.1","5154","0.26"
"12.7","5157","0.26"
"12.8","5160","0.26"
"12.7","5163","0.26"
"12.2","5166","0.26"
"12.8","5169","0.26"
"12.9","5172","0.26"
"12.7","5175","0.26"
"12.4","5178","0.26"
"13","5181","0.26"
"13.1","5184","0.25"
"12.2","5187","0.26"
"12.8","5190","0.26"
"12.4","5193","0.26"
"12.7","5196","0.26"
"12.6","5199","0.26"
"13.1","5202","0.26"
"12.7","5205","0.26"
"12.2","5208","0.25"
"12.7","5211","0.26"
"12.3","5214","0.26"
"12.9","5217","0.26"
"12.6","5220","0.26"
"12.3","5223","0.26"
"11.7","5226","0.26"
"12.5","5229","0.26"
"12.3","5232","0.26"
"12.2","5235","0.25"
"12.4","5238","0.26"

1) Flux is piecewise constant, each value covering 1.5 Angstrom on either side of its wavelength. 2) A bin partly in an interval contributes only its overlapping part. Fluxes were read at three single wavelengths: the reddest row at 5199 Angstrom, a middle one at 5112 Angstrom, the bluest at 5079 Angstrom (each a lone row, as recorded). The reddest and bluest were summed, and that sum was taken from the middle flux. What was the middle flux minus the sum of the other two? -12.5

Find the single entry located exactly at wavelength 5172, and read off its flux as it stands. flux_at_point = 12.9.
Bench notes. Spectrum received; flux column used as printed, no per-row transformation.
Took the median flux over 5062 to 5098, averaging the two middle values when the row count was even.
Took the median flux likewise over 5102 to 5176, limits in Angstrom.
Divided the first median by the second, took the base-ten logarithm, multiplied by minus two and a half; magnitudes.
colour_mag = -0.017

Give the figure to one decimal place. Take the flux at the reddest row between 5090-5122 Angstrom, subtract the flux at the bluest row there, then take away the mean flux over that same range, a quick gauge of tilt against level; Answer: -13.4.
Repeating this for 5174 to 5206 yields -12.7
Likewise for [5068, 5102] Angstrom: -13.2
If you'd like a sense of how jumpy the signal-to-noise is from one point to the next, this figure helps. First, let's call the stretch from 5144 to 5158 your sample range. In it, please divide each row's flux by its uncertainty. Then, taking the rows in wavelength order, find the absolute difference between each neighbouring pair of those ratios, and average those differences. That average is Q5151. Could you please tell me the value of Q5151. 0.77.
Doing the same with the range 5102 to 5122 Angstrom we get 0.77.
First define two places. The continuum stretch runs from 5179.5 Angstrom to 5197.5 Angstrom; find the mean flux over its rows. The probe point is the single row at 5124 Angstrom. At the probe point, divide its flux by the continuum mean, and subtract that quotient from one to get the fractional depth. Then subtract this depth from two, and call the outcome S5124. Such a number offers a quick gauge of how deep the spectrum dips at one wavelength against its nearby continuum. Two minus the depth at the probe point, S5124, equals 1.99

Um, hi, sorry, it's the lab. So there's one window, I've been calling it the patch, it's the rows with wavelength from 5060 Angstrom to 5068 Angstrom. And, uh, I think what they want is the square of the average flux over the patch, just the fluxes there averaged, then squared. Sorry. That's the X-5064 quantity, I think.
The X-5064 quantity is 174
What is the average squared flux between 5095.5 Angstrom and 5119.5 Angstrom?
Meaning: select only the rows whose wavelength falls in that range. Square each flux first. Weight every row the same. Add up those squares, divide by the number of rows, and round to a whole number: 168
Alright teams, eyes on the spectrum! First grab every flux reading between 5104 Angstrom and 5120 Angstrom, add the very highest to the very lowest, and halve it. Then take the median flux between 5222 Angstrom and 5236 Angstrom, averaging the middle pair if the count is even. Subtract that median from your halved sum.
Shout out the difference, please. 0.65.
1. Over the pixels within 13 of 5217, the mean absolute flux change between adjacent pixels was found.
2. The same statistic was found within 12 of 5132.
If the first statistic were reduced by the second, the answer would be 0.23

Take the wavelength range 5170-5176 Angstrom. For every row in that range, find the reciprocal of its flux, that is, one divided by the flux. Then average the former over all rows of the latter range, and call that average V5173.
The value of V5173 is 0.0781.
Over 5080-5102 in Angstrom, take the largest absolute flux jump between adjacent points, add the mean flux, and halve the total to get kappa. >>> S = 6.87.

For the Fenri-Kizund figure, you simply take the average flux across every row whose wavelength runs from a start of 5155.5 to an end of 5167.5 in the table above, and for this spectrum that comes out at 12.6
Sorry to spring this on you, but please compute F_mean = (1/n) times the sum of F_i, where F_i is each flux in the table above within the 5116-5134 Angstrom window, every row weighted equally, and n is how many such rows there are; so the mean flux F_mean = 12.6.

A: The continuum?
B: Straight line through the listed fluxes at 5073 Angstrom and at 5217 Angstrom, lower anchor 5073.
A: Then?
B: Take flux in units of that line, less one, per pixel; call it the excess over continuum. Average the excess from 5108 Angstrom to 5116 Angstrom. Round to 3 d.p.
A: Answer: 0.016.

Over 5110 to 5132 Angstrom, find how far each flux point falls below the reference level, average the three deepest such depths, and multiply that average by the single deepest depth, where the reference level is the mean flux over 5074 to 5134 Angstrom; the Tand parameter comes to 0.18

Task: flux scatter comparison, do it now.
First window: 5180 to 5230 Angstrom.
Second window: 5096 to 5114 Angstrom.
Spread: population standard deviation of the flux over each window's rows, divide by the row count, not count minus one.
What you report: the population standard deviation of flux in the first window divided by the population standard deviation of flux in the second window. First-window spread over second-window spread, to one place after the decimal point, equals 2.0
